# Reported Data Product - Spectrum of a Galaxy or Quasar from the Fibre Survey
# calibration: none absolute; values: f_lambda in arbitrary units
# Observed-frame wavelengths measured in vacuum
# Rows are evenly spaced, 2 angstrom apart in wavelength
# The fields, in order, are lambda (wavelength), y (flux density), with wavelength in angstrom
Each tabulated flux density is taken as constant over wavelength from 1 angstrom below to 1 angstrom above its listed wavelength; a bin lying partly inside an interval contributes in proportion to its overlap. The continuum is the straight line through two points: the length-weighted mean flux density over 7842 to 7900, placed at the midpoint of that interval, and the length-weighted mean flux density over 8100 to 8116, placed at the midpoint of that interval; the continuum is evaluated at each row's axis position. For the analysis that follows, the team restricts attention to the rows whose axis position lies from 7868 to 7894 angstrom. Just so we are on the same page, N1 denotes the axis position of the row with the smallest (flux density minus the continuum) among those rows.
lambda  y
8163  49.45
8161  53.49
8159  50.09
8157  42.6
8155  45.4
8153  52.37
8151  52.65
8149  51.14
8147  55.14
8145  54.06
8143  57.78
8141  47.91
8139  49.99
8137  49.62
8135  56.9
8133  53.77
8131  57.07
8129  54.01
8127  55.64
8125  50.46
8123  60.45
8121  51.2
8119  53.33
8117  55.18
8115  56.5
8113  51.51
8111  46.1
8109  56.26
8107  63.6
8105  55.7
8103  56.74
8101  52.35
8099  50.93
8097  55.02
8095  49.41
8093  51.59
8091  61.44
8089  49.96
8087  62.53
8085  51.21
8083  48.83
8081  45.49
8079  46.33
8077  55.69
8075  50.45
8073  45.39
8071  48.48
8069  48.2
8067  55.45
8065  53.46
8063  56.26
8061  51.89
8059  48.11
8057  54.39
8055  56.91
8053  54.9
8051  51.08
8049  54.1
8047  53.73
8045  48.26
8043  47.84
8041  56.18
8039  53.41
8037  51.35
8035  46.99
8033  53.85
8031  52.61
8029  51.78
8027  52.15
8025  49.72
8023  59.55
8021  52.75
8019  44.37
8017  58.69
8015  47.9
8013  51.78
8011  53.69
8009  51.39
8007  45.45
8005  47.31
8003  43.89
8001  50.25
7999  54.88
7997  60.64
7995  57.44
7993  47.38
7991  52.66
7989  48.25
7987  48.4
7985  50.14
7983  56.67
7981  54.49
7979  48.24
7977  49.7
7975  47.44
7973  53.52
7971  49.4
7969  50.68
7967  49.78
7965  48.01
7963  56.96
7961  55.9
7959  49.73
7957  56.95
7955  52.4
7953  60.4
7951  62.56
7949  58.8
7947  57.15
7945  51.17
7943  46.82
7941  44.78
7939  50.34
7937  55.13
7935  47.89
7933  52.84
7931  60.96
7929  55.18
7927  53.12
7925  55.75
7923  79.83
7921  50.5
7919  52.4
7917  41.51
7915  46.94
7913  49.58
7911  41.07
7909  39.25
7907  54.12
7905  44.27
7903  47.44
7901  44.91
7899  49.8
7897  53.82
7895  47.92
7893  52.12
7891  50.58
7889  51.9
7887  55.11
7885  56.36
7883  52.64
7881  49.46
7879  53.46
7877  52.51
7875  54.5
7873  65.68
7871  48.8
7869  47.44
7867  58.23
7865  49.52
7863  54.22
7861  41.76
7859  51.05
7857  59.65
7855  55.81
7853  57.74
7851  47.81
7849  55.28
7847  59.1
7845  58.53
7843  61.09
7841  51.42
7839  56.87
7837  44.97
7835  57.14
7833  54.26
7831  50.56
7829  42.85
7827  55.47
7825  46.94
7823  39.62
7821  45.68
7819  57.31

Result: 7869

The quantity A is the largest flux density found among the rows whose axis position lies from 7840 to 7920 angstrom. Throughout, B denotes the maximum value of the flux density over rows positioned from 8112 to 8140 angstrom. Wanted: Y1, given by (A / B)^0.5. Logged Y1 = 1.04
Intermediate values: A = 65.68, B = 60.45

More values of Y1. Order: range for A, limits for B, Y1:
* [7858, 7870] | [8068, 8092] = 0.97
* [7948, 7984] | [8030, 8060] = 1.05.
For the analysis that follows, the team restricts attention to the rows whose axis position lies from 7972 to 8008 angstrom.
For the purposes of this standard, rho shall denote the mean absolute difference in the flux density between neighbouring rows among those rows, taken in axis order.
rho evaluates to 4.2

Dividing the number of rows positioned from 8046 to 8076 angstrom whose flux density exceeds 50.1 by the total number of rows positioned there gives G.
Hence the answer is 0.73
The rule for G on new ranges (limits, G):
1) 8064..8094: 0.53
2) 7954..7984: 0.53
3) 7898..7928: 0.40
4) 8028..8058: 0.80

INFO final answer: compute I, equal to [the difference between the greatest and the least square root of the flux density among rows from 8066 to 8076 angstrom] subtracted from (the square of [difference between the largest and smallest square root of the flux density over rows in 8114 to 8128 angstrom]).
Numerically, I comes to -0.3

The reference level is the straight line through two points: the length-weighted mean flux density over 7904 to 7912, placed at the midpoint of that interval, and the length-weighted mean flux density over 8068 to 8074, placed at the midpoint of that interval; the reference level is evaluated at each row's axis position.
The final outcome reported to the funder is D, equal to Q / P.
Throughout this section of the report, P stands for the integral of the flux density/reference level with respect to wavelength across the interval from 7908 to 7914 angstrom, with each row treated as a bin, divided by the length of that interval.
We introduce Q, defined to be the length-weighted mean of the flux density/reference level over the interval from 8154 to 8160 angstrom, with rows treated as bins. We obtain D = 0.97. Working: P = 0.97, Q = 0.94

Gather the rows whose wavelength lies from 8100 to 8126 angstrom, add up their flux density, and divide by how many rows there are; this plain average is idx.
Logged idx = 54.6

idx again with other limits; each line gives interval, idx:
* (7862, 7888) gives 53.7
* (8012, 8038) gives 51.8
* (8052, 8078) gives 52.3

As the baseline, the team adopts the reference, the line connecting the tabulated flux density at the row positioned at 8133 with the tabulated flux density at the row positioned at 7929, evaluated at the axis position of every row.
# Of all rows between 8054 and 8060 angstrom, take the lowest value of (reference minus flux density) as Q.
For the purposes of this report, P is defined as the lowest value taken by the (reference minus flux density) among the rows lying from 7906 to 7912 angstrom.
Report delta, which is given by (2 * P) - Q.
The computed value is 5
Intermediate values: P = 1.2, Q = -2.6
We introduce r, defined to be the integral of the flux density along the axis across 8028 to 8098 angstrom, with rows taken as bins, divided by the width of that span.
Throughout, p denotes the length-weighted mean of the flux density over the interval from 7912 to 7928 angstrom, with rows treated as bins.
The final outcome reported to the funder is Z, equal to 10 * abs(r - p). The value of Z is 16.3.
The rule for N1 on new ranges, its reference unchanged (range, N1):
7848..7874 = 7861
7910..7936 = 7911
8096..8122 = 8111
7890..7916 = 7909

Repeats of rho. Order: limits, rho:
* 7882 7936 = 6.5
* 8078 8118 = 5.7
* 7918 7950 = 7.4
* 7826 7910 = 6.1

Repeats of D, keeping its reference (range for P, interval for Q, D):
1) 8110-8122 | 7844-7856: 1.17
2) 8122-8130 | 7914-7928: 1.06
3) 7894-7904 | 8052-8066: 1.04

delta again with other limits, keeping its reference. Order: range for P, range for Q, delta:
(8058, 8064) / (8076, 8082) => -2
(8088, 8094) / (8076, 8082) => -13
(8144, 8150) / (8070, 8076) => -7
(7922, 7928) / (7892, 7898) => -51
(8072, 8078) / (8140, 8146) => 1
